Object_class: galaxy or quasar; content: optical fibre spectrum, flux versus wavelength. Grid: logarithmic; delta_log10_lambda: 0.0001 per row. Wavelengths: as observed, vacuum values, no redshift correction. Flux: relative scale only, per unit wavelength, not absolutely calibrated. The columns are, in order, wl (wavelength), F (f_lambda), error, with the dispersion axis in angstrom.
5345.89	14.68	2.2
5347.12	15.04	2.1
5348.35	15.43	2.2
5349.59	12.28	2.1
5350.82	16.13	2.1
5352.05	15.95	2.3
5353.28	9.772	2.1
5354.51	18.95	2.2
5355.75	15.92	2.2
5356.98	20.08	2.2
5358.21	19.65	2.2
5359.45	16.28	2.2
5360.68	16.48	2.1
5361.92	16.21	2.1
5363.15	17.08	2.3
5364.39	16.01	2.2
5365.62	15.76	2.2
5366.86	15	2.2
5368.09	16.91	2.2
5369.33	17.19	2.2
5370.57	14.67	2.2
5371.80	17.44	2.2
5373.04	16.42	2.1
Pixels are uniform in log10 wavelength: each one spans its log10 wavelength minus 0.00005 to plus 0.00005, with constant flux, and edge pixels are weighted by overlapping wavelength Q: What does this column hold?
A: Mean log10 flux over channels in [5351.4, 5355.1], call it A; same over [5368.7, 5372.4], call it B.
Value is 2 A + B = 3.53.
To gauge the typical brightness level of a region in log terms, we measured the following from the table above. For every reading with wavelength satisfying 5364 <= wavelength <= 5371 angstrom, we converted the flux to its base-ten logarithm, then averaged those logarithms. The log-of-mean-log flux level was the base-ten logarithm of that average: 0.080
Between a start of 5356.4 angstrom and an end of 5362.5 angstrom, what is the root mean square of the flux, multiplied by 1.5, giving 26.74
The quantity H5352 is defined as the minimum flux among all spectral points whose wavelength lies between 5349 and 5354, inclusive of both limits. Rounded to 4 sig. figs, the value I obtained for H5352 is 9.772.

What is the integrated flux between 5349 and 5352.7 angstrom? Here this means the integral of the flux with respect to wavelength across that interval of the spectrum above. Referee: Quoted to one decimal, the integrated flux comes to 54.7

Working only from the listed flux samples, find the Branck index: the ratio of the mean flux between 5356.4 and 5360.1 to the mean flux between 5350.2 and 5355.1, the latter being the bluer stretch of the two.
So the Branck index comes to 1.23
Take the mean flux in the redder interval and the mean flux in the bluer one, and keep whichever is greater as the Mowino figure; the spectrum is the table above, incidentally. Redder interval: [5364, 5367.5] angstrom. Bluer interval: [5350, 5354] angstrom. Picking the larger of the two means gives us 15.6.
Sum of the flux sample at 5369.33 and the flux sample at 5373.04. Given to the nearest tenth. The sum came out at 33.6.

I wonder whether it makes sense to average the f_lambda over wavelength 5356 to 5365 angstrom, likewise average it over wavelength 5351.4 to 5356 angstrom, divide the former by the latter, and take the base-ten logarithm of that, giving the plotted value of 0.06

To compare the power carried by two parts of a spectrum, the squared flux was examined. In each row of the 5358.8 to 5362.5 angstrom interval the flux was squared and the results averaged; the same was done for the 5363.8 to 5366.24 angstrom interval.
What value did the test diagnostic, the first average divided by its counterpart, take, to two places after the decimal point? 1.06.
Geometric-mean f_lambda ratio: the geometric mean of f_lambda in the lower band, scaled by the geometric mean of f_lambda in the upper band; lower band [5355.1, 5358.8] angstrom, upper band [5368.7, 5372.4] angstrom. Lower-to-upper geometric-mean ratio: 1.13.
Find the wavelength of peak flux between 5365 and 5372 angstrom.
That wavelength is 5371.80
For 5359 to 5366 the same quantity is 5363.15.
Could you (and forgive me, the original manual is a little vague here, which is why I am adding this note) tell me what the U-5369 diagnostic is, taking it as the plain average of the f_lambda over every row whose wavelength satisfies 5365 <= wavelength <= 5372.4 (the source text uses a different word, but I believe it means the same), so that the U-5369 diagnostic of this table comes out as 16.2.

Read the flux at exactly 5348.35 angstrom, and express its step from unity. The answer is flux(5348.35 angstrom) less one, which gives 14.4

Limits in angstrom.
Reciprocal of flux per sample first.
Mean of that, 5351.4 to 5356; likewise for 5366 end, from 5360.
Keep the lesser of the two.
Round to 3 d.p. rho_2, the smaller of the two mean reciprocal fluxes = 0.061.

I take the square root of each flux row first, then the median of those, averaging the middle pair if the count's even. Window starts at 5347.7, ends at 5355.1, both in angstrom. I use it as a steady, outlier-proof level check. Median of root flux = 3.96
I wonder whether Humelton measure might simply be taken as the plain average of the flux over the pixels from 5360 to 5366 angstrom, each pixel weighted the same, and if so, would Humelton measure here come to 16.3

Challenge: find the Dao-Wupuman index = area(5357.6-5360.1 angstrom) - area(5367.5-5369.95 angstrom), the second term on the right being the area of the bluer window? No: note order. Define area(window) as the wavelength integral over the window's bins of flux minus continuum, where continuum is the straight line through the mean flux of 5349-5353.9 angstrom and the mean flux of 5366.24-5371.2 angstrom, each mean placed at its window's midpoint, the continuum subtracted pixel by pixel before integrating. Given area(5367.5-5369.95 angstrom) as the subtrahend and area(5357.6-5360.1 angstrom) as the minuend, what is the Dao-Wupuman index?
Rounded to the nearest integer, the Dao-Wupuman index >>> 6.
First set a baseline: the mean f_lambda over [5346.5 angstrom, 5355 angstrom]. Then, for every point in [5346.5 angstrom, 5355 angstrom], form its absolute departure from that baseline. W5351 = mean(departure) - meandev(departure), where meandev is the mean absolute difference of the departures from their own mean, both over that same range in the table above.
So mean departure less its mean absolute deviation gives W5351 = 0.7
